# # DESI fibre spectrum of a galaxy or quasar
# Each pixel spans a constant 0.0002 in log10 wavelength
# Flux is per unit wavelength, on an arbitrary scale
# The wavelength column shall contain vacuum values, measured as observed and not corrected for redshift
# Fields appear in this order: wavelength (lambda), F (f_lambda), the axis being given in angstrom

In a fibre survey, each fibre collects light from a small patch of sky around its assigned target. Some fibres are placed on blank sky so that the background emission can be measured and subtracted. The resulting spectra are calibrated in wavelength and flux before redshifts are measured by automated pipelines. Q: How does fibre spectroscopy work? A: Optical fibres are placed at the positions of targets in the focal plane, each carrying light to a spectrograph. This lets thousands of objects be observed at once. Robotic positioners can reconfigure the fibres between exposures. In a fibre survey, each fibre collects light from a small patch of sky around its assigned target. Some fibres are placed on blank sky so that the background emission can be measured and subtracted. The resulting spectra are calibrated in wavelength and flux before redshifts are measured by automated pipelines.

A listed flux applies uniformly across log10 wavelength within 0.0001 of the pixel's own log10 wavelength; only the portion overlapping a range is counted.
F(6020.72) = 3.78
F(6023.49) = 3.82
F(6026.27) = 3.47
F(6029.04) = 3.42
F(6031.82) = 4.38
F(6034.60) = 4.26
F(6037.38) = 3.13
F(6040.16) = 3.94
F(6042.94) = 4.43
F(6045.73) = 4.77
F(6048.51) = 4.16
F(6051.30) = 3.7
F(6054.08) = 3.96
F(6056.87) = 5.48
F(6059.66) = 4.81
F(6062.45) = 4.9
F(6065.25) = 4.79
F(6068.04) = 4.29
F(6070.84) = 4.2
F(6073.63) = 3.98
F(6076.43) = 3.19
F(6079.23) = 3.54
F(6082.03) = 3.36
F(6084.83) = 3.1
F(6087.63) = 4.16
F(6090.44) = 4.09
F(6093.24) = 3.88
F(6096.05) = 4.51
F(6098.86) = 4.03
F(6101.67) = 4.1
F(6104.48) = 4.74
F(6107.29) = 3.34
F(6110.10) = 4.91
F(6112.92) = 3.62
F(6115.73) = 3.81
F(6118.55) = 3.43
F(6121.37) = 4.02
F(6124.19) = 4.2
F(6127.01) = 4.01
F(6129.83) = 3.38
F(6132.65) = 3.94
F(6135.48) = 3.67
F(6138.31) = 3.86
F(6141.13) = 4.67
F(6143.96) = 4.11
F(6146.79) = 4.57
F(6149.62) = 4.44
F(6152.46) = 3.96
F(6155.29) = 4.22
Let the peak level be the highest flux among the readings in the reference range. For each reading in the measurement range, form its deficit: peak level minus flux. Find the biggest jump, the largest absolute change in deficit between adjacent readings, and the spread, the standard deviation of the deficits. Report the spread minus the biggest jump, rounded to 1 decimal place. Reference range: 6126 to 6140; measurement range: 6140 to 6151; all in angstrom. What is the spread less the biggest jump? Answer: -0.3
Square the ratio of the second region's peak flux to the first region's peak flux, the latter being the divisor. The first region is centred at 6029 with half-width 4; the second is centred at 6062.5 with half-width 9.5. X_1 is 1.6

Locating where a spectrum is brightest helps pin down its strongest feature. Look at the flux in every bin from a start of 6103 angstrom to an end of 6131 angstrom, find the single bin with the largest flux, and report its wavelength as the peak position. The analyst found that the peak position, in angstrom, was 6110.10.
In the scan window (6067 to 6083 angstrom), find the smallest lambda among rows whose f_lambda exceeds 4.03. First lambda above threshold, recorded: 6068.04 angstrom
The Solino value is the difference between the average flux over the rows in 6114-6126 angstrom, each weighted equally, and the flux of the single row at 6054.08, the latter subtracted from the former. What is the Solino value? -0.1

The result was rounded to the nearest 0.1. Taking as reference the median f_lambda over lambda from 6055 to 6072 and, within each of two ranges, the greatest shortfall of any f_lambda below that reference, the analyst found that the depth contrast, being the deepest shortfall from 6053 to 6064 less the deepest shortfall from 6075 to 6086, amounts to -0.9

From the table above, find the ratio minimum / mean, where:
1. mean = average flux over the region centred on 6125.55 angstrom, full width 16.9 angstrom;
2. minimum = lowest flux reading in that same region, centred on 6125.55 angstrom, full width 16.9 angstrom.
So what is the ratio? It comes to 0.883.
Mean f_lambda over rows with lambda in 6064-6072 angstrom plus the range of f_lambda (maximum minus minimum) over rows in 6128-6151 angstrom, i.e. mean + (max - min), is 5.72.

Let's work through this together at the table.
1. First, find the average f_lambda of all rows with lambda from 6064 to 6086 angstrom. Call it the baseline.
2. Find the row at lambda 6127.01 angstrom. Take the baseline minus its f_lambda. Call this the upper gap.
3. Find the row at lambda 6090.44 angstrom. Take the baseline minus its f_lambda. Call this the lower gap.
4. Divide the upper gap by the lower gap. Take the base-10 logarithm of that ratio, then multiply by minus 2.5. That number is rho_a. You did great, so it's 0.4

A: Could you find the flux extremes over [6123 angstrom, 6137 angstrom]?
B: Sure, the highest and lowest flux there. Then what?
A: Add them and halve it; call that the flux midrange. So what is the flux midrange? 3.79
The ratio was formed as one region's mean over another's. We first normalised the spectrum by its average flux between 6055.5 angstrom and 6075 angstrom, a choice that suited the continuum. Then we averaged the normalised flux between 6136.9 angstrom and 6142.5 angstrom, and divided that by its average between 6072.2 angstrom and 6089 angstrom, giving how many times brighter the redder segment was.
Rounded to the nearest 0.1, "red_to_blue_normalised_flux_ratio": 1.2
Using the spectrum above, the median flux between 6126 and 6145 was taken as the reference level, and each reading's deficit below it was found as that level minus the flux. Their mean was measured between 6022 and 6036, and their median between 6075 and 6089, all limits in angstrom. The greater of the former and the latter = 0.58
